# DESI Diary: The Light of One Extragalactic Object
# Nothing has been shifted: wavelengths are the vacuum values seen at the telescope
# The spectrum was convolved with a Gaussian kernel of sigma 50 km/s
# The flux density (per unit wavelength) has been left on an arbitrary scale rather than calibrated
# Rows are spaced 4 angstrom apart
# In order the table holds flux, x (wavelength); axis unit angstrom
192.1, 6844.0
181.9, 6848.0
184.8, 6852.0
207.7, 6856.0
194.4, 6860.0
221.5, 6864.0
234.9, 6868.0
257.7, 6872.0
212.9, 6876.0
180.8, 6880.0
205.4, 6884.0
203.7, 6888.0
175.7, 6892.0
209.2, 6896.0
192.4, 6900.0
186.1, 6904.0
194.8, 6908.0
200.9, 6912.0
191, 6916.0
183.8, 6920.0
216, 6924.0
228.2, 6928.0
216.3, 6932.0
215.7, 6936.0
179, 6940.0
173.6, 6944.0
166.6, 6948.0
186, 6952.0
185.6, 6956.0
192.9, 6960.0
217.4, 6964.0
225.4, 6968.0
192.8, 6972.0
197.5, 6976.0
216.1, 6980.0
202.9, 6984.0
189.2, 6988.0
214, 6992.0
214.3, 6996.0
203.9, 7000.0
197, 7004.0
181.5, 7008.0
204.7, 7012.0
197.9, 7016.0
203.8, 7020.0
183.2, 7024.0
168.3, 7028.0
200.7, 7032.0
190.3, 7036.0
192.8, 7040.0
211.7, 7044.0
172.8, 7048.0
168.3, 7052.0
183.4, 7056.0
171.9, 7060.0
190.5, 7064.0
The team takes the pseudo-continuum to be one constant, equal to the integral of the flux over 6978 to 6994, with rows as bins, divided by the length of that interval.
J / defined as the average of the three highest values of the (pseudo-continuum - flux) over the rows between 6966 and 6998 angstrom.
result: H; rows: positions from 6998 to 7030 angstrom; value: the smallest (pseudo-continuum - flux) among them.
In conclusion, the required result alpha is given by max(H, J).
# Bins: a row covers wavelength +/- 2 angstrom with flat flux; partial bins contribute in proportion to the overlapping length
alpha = 12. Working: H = 1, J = 12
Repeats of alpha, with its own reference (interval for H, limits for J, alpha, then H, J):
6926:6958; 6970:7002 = 12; -23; 12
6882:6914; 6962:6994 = 12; -4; 12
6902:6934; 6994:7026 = 18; -23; 18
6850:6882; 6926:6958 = 32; -52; 32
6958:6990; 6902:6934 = 19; -20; 19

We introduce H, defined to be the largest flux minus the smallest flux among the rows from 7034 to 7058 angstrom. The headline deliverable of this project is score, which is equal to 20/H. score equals 0.46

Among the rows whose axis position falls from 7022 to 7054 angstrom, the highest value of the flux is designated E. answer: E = 211.7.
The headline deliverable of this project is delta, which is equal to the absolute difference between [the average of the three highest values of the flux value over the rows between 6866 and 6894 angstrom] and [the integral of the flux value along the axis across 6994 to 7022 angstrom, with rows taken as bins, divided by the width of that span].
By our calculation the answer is 35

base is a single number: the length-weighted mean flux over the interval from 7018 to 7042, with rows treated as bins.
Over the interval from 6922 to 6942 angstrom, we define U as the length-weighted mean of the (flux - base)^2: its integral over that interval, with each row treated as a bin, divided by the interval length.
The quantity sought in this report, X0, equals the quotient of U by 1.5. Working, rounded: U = 728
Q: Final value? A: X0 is 485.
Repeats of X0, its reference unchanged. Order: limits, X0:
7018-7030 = 156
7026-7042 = 99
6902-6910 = 13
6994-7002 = 265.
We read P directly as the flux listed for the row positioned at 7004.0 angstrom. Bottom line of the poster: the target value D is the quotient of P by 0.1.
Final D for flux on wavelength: 1970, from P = 197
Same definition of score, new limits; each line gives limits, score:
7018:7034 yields 0.56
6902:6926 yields 0.62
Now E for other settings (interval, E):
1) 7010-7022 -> 204.7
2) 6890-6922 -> 209.2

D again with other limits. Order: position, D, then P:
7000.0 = 2039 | 203.9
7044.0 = 2117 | 211.7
